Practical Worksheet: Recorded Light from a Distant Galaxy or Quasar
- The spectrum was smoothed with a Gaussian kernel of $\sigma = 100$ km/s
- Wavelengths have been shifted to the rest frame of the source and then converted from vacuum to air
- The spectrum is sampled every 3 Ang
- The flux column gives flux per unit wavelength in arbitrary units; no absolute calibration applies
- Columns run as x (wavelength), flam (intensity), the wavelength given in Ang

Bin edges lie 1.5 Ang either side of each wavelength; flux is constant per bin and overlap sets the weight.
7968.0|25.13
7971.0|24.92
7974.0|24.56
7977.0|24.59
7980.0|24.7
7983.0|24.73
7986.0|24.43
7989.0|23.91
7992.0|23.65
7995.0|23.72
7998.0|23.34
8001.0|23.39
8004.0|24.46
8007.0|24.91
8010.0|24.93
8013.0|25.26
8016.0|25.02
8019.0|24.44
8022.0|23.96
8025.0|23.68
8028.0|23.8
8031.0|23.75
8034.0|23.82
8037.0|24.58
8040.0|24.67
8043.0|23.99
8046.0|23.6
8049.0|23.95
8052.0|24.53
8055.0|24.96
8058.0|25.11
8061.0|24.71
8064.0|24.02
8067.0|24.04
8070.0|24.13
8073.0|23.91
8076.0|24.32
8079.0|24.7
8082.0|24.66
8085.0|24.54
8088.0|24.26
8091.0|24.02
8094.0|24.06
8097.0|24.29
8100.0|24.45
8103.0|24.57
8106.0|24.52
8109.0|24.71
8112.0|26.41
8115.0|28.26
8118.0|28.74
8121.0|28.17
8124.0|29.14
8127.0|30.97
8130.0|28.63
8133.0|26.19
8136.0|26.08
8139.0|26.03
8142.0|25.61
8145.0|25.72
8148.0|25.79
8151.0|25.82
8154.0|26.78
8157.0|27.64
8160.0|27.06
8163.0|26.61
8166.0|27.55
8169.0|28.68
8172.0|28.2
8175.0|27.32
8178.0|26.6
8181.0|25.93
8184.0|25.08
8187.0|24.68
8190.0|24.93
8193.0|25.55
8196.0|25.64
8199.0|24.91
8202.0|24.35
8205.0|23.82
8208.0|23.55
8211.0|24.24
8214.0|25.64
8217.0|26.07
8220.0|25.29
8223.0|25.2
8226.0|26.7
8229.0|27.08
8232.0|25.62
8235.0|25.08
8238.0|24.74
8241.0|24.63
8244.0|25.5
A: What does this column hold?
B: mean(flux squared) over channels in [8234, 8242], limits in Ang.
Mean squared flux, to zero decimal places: 616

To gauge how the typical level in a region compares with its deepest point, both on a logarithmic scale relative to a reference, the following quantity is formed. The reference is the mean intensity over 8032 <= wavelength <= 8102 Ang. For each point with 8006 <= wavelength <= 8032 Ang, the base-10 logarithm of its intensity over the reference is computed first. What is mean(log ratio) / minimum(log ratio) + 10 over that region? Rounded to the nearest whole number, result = 10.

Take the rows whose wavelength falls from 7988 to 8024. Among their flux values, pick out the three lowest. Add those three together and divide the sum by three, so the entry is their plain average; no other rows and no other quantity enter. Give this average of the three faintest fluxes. 23.5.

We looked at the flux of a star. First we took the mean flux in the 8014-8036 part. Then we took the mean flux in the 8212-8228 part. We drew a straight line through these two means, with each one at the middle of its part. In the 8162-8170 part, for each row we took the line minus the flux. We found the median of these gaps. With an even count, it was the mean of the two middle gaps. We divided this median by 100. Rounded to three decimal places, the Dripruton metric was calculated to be -0.022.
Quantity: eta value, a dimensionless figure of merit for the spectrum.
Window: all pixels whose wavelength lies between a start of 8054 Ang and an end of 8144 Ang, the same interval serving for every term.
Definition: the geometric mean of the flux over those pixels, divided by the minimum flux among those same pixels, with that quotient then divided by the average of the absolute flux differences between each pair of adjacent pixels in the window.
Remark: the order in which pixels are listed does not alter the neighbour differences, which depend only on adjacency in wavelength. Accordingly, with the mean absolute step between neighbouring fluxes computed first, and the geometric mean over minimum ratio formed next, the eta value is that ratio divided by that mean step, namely 1.9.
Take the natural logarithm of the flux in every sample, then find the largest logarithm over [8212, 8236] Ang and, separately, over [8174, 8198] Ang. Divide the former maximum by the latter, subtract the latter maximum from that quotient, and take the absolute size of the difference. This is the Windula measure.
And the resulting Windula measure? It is 2.31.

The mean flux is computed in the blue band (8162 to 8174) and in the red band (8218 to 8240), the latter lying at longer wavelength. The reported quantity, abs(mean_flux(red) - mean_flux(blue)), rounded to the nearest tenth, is 2.1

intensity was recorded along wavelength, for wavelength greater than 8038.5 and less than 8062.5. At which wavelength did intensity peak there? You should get 8058.0 Ang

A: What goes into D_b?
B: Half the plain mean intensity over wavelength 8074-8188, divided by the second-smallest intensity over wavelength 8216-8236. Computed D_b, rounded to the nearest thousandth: 0.520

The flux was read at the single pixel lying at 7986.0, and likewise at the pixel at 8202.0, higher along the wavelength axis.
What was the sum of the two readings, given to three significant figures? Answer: 48.8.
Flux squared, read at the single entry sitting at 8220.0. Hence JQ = 640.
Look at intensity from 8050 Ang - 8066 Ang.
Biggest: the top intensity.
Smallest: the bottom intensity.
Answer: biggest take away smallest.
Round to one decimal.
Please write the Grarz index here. 1.1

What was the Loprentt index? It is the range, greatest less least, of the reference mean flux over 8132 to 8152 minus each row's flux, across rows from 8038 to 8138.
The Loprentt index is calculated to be 7.4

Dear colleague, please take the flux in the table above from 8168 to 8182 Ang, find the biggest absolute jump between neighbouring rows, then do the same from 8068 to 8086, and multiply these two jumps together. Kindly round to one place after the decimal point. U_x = 0.4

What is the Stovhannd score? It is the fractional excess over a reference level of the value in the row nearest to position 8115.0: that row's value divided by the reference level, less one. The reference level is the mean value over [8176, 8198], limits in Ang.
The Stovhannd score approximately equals 0.11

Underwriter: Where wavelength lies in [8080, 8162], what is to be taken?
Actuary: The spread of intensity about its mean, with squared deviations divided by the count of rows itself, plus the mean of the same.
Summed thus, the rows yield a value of 28.0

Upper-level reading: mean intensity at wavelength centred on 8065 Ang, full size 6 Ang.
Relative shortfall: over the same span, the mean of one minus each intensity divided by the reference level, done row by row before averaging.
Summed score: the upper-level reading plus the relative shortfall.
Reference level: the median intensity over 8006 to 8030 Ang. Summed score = 24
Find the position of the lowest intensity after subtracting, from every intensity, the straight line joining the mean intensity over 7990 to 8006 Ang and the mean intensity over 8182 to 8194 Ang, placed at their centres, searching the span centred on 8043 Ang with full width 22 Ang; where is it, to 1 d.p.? 8046.0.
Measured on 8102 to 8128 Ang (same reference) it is 8106.0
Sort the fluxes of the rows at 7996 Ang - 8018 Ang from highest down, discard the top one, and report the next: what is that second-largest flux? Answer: 25.02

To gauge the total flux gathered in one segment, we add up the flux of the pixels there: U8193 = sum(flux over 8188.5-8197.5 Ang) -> 76.1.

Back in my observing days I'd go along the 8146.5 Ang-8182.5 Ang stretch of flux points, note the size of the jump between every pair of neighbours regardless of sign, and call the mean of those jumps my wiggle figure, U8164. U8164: 0.7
